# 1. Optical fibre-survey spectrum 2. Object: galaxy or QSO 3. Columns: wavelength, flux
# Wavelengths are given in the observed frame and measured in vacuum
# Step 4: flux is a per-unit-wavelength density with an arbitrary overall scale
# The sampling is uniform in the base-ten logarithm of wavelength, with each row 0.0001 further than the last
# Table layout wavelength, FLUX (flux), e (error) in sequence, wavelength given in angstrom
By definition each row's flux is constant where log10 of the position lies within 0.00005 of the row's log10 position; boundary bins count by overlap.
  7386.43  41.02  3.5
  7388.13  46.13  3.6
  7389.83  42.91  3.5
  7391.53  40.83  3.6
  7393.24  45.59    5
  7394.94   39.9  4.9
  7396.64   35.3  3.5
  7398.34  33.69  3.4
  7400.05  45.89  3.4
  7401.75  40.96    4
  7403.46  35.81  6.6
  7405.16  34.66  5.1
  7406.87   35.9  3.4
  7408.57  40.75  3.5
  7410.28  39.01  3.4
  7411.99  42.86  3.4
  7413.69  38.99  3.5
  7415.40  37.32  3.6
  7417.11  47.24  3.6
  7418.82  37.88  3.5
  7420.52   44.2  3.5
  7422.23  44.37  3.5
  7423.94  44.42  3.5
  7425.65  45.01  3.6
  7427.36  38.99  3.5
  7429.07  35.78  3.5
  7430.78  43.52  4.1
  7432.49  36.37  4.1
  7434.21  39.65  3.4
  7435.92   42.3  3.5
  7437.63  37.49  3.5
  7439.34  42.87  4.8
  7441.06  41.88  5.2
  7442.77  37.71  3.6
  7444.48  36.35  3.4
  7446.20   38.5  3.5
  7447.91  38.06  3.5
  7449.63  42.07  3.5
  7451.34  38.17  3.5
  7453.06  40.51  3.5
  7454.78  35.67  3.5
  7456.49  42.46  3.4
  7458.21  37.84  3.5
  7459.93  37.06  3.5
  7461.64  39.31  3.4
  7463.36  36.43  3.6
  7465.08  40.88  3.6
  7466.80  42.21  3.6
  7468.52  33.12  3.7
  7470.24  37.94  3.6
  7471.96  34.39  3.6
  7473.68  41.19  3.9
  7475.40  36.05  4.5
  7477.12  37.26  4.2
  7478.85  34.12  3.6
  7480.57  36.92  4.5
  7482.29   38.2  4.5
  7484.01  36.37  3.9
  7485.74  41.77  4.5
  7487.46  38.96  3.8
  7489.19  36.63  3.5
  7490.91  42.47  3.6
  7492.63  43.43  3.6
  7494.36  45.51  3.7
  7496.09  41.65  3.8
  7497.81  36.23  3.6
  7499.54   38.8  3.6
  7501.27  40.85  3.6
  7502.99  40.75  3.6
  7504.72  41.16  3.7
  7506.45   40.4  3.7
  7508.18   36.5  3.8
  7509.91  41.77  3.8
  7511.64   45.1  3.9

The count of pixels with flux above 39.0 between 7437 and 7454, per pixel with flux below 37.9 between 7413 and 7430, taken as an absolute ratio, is 1.3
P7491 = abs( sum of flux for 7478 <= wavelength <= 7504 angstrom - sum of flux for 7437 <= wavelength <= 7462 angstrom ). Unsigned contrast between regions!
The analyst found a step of 7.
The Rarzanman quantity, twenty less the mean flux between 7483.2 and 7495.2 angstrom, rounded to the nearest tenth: -20.7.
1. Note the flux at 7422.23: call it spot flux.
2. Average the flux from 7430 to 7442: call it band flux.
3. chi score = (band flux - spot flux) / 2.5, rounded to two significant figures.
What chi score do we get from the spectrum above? -1.5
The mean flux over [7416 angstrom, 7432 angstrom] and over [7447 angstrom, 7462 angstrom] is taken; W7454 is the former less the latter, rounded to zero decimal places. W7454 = 3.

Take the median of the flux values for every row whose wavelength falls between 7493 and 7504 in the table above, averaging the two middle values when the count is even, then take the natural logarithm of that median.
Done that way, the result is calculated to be 3.71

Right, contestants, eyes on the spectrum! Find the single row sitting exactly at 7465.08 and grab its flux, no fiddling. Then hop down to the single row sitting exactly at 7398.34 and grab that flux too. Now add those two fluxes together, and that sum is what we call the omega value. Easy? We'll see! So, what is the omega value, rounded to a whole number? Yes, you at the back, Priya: 75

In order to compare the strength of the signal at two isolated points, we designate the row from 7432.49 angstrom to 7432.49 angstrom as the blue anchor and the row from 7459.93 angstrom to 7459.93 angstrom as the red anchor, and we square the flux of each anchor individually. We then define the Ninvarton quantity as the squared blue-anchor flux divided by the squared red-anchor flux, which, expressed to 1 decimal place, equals 1.0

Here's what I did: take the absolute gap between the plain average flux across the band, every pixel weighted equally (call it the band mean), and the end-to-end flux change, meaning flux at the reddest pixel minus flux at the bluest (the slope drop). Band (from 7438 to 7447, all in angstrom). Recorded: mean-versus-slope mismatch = 44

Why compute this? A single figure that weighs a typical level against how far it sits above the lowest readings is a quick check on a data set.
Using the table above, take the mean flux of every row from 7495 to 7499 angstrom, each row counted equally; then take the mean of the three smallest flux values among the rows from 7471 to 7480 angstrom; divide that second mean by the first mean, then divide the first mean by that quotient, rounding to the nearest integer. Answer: 44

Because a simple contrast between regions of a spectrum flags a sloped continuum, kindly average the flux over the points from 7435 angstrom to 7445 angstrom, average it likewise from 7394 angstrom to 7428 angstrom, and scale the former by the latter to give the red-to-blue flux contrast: 0.99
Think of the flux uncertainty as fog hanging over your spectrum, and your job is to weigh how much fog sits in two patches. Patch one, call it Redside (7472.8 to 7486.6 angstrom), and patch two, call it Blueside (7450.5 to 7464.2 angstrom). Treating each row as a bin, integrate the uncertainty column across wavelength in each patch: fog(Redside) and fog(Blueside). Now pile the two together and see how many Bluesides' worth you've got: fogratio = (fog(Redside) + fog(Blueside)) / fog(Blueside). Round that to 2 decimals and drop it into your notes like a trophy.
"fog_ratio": 2.21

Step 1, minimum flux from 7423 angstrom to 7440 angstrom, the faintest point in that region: 35.78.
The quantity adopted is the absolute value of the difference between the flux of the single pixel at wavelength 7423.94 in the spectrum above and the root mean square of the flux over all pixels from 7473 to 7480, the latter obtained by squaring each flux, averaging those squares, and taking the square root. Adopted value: 7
